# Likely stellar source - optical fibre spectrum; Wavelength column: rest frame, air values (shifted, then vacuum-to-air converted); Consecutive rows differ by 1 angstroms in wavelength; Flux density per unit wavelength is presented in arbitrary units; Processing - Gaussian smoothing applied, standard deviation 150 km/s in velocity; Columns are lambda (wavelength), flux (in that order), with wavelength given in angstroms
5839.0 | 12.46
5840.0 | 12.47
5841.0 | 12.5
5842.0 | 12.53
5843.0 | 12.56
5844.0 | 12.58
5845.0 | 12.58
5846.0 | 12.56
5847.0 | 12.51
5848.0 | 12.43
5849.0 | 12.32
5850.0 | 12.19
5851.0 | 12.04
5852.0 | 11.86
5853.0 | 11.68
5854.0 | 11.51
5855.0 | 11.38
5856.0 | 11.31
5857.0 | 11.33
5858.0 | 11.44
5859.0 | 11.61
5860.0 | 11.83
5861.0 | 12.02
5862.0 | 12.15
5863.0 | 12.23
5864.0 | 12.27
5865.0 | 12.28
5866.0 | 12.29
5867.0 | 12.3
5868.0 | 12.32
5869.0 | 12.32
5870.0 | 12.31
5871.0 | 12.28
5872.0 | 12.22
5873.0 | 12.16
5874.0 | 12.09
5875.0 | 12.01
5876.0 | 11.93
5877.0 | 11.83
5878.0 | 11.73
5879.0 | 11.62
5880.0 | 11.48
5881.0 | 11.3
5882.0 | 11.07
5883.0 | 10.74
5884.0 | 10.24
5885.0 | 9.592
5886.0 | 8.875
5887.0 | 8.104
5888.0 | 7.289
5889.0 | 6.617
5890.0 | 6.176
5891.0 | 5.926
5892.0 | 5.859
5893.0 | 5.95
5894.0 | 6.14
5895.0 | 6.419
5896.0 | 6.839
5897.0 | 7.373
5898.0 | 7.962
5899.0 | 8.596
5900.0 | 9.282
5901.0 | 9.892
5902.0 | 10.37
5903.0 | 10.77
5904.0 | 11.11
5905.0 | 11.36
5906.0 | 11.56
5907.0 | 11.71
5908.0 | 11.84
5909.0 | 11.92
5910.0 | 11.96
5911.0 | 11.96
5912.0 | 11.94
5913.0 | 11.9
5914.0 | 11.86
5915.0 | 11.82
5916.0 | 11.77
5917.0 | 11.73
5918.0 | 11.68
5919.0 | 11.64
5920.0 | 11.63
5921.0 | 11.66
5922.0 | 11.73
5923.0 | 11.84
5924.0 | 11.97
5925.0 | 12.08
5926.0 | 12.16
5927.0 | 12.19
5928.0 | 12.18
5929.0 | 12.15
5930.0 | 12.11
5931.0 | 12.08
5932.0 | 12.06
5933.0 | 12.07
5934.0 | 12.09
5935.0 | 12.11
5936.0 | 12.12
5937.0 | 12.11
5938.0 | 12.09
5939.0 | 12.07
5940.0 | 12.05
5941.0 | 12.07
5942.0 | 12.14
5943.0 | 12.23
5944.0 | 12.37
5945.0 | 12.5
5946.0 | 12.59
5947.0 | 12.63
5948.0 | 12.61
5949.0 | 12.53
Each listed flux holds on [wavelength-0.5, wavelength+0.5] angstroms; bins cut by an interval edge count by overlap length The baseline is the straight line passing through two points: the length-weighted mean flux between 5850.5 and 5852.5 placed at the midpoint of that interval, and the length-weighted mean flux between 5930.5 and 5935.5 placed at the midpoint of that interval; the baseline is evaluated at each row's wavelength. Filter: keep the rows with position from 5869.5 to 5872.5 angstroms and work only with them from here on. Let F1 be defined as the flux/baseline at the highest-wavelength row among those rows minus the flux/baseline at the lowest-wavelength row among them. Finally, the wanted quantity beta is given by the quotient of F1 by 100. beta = -0.0001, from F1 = -0.01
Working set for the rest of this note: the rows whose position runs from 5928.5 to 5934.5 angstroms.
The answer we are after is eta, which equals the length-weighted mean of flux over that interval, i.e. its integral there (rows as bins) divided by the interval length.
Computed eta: 12.1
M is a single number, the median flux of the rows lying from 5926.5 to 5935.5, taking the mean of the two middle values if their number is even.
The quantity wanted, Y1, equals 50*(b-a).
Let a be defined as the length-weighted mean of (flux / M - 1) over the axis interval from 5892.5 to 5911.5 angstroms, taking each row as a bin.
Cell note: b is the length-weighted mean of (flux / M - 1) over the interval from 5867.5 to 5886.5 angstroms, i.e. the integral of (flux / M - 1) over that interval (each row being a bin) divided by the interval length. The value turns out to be 8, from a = -0.2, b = -0.05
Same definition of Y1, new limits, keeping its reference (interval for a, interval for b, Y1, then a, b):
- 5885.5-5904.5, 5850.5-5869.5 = 17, -0.4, -0.02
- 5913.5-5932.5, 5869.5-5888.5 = -4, 0.0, -0.09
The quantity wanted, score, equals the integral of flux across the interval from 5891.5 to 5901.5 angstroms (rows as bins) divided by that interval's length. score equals 7.4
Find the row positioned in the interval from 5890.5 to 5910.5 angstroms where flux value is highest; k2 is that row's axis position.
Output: 5910.0 angstroms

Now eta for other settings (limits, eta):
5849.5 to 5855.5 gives 11.8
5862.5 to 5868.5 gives 12.3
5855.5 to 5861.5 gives 11.6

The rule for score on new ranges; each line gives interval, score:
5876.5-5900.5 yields 8.6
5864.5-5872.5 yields 12.3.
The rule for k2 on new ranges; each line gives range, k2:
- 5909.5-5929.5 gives 5927.0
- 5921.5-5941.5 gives 5927.0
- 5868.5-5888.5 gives 5869.0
